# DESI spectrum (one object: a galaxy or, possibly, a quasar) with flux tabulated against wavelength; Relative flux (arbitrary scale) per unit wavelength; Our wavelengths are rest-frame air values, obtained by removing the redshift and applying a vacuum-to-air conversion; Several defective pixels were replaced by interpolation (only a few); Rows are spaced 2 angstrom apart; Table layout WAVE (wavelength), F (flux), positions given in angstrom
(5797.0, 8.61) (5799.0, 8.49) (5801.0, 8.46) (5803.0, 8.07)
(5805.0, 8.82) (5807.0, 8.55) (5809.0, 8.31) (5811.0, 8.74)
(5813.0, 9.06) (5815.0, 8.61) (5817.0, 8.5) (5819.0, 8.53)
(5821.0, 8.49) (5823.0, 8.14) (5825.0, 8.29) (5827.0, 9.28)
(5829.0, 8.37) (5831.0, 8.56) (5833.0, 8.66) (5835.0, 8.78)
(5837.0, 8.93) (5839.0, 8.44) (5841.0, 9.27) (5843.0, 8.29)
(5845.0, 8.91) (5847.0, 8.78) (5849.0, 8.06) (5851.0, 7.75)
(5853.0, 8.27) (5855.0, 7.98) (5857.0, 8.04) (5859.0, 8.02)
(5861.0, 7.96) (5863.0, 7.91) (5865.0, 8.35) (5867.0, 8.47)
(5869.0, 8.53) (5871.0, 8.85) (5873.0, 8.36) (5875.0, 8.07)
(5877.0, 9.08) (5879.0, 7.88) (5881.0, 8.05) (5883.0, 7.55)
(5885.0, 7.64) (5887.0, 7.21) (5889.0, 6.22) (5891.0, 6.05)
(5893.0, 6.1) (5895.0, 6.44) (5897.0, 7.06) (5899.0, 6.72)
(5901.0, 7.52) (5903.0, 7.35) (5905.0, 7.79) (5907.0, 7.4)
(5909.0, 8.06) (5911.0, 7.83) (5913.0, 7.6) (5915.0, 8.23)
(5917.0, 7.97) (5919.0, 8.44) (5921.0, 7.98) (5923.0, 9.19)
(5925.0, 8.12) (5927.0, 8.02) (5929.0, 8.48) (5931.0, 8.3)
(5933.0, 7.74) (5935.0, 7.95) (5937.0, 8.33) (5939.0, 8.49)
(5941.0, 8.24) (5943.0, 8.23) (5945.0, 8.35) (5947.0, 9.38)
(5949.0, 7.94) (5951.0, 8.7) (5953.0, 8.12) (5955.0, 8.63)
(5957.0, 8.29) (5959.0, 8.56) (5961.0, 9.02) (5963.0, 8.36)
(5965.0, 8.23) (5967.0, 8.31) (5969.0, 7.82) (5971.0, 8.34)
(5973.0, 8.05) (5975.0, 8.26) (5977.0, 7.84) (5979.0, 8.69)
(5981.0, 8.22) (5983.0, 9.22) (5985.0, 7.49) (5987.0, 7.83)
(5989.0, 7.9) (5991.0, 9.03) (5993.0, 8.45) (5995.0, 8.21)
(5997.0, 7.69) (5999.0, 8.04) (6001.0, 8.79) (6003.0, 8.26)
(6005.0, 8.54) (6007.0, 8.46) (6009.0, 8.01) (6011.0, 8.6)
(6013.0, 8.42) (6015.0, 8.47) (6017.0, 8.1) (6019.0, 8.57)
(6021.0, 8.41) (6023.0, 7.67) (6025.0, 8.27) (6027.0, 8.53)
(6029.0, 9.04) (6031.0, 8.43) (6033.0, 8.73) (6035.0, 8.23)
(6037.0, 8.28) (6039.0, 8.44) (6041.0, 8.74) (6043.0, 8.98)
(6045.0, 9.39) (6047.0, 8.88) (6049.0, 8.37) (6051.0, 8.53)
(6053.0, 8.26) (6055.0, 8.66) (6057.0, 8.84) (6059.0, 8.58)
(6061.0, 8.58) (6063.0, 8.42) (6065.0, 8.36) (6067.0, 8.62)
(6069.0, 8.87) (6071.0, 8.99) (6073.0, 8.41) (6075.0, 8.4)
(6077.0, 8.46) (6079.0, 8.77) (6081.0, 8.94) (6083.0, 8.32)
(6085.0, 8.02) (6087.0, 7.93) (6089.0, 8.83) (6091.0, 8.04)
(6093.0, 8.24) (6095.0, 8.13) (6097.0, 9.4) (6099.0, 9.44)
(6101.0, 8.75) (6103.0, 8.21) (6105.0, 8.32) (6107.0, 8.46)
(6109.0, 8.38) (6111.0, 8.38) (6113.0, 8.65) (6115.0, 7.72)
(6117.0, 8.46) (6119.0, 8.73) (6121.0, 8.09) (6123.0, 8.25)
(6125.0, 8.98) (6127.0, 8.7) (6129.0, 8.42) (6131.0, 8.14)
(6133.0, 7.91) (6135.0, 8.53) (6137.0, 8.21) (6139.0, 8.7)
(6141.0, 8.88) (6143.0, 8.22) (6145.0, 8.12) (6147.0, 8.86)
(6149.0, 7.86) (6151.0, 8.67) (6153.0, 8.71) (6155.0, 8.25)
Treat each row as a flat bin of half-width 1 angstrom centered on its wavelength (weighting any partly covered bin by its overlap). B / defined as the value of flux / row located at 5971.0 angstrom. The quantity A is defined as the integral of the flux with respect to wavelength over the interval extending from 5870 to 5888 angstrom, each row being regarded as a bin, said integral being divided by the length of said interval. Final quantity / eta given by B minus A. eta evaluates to 0.3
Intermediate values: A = 8.1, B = 8.34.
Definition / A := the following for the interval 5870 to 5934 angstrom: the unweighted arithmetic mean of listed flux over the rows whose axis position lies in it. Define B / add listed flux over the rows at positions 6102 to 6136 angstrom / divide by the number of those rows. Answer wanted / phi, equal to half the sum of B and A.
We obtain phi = 8.1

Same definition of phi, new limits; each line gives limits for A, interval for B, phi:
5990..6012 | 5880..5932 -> 8.0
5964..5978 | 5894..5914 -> 7.7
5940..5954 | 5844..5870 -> 8.3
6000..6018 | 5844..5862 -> 8.3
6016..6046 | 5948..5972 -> 8.4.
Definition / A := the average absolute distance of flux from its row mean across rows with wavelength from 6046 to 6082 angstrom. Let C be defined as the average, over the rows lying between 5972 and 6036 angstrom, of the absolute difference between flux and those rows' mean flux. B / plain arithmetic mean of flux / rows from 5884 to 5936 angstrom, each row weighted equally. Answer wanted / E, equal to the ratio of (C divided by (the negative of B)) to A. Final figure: -0.22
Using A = 0.190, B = 7.59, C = 0.322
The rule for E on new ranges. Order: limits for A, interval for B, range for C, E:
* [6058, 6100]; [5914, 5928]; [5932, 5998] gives -0.12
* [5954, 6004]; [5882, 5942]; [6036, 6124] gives -0.12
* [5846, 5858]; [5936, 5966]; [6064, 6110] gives -0.15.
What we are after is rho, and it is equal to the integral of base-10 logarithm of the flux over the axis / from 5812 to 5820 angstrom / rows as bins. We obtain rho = 7.505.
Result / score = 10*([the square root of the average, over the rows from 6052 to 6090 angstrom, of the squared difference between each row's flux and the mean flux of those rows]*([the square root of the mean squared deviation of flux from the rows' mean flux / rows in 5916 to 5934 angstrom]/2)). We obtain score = 0.58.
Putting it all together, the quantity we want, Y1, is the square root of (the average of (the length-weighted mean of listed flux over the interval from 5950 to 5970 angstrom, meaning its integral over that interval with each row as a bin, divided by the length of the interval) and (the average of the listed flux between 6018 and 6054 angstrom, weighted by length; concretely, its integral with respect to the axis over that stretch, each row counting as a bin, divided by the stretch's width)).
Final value 2.91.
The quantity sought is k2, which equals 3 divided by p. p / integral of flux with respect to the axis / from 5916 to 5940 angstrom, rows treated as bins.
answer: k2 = 0.015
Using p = 198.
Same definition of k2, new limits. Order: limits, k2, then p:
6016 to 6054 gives 0.009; 324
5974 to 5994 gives 0.018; 166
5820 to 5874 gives 0.007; 455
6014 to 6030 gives 0.022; 134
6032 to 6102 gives 0.005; 602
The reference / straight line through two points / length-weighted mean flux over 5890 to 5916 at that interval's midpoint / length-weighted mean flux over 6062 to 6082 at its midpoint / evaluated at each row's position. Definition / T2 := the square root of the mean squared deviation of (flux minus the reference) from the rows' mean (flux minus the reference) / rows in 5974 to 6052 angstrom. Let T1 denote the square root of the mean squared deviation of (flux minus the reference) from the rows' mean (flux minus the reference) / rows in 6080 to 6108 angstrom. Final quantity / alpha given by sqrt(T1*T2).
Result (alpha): 0.43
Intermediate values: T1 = 0.47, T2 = 0.39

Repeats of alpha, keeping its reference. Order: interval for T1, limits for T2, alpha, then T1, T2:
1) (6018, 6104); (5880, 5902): 0.54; 0.42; 0.69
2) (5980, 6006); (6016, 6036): 0.41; 0.49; 0.34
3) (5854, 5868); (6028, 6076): 0.24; 0.18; 0.32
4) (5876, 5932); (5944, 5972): 0.56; 0.75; 0.42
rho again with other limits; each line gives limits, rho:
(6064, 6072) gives 7.519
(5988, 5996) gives 7.389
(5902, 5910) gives 7.067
